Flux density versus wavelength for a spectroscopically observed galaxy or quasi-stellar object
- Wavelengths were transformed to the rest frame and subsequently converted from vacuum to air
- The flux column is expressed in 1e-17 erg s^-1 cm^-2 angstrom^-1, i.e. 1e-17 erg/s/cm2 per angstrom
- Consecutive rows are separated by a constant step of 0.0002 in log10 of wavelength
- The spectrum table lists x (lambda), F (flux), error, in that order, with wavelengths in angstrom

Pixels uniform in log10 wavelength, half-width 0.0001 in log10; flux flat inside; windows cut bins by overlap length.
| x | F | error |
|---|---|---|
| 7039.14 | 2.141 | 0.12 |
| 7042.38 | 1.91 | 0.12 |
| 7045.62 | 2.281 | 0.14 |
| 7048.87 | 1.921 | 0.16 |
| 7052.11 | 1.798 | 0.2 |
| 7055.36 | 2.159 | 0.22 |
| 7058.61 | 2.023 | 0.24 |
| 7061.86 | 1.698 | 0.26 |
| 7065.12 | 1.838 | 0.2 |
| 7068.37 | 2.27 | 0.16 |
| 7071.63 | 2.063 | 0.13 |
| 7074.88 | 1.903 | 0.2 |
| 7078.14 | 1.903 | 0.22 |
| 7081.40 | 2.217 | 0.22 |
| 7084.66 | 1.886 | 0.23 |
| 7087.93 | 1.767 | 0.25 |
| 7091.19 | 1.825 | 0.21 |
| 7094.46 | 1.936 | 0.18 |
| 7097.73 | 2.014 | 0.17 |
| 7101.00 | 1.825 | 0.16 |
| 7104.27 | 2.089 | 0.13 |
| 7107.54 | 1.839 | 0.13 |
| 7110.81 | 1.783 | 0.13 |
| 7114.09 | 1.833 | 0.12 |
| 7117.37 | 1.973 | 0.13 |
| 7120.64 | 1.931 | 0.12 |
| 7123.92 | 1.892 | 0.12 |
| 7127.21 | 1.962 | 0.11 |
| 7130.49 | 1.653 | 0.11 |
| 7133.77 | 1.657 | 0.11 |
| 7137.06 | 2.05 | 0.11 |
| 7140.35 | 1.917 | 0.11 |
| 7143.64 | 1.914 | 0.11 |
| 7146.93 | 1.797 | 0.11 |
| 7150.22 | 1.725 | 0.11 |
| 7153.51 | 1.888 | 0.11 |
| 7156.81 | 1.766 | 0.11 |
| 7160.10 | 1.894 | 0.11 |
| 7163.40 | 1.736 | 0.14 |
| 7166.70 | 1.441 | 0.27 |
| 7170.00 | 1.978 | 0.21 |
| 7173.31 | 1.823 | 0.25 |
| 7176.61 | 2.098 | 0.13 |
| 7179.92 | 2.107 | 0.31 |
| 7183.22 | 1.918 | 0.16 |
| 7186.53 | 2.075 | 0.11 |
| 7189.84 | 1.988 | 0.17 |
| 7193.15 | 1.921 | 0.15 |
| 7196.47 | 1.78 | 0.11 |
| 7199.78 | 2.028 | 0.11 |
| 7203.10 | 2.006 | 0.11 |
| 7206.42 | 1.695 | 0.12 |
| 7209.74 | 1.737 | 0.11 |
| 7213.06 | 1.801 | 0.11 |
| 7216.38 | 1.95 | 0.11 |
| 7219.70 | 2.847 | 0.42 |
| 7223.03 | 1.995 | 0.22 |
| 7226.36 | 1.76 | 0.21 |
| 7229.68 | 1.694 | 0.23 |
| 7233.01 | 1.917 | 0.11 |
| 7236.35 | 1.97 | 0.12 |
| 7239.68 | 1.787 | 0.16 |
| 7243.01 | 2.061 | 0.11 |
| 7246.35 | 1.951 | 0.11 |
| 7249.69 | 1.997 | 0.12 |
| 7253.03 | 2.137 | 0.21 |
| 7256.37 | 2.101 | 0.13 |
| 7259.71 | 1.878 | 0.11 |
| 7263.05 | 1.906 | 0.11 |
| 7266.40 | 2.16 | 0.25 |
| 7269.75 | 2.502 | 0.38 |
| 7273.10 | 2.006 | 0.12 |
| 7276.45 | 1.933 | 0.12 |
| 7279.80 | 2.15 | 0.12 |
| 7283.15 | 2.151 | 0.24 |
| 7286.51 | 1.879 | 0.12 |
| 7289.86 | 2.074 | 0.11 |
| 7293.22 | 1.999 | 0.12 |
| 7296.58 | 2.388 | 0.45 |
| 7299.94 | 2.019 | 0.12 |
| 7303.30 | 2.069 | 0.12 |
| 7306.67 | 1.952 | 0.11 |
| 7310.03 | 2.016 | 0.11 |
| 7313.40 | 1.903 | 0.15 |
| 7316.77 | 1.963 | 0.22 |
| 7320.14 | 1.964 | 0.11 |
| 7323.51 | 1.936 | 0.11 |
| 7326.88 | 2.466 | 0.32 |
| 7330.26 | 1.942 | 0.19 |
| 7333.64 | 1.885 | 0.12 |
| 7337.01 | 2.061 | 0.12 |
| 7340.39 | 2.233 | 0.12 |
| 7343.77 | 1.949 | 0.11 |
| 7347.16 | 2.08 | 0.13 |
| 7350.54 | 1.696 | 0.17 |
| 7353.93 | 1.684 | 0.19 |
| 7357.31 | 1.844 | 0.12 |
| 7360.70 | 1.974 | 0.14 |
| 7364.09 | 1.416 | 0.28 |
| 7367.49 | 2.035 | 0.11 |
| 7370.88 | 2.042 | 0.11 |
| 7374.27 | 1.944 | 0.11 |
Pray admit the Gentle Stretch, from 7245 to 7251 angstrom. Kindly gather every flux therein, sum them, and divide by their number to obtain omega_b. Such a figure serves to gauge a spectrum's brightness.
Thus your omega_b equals 1.97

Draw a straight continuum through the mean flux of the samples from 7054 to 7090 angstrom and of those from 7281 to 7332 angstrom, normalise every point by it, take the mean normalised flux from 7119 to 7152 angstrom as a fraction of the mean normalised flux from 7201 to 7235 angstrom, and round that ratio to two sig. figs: 0.97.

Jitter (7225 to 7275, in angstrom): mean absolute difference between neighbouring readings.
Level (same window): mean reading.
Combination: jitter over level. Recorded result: 0.089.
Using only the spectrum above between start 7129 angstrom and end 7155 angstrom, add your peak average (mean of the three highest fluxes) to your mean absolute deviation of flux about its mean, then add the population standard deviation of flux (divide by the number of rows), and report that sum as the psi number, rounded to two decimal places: 2.21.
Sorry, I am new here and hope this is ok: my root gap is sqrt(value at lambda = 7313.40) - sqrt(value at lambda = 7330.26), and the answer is -0.01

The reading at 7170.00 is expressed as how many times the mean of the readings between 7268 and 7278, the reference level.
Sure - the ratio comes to 0.92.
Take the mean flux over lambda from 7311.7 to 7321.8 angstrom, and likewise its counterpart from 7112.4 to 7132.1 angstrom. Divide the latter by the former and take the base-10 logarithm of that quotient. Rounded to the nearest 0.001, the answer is -0.016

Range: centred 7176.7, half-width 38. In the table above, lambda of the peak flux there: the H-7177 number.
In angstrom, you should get 7179.92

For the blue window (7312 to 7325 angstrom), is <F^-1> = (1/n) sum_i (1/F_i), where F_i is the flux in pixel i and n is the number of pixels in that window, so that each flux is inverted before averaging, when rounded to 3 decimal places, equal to 0.515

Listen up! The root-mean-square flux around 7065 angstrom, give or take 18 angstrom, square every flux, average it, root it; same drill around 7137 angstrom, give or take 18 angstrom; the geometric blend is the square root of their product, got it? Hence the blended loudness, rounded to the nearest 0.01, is 1.92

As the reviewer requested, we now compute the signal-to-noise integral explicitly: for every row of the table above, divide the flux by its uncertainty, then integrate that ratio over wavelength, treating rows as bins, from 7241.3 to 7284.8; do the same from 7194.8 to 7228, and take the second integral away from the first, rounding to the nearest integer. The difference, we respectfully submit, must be 163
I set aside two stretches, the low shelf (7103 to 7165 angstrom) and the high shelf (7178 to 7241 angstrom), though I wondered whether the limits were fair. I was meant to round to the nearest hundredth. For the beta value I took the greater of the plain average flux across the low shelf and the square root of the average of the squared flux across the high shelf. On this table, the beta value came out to 1.96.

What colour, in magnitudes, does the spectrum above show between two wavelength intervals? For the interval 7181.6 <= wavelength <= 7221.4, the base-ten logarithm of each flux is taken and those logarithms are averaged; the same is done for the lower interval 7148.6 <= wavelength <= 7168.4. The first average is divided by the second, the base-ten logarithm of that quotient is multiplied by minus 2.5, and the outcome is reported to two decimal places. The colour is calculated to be -0.22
